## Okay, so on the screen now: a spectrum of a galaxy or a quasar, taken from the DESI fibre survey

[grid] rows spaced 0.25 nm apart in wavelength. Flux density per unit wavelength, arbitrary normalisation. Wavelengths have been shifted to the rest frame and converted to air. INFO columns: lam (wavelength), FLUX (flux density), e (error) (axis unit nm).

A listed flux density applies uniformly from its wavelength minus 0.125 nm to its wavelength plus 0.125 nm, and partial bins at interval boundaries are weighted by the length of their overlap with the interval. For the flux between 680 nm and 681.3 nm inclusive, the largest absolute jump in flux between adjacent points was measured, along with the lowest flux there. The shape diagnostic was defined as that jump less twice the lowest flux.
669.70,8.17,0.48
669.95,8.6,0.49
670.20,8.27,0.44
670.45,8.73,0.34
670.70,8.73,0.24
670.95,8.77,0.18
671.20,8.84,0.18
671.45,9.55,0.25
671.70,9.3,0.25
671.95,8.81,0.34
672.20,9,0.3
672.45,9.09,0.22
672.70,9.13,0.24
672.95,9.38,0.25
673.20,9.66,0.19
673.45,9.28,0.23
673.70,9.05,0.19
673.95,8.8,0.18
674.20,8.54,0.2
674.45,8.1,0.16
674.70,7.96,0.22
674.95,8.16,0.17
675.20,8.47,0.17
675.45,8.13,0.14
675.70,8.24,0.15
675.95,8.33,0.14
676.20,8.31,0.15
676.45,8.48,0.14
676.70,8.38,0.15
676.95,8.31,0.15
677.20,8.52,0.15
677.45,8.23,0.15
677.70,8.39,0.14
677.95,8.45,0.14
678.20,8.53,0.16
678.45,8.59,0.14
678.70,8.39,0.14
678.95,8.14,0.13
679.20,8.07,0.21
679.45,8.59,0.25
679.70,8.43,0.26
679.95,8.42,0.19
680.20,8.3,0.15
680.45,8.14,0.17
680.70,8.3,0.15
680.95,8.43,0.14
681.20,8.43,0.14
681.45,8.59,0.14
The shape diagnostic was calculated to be -16.1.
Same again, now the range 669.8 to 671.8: -15.8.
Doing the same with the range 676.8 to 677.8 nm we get -16.2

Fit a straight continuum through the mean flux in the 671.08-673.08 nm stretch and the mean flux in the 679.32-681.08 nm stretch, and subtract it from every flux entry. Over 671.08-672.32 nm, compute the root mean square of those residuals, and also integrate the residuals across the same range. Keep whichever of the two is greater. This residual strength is 0.29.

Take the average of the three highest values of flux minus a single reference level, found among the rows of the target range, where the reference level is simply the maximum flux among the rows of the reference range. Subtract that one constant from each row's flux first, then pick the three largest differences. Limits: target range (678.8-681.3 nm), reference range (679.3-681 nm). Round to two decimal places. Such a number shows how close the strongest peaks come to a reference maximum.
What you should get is -0.11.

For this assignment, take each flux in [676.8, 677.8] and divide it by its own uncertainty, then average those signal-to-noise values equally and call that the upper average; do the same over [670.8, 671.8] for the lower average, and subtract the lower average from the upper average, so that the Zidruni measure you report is 13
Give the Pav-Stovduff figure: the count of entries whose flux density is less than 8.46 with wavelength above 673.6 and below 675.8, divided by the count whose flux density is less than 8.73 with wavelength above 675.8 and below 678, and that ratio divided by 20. 0.028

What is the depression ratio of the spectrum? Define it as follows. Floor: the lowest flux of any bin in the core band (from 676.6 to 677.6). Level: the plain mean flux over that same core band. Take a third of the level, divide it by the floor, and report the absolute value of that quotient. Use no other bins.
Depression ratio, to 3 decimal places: 0.339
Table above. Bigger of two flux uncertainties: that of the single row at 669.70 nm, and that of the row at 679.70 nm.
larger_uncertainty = 0.48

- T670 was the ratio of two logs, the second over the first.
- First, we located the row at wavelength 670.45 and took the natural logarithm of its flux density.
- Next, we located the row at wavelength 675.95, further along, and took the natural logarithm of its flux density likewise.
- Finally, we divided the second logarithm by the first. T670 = 0.98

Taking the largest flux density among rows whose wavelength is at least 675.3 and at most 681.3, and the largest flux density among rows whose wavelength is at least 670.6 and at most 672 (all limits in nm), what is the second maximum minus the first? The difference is 0.96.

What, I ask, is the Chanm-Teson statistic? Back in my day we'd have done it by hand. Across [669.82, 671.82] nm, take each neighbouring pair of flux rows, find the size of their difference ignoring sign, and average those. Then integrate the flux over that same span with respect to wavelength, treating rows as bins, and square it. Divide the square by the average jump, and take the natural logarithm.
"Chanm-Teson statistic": 7.1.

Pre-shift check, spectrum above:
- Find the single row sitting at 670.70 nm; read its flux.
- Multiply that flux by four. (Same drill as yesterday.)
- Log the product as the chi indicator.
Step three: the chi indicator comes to 34.9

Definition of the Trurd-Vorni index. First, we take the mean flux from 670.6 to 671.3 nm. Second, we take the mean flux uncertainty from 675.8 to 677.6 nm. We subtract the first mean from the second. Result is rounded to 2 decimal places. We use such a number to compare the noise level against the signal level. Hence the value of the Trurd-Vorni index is -8.63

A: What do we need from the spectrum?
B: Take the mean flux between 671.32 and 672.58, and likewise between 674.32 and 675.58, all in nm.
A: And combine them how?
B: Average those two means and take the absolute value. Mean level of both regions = 8.66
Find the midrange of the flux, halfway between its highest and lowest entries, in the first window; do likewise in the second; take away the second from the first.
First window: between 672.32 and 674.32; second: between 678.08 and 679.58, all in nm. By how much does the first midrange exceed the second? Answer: 0.77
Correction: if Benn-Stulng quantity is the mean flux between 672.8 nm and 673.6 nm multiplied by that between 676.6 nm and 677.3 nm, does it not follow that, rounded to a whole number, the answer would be 79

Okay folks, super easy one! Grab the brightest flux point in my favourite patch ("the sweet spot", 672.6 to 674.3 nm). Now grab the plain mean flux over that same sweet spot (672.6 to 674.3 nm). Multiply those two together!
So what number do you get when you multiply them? 88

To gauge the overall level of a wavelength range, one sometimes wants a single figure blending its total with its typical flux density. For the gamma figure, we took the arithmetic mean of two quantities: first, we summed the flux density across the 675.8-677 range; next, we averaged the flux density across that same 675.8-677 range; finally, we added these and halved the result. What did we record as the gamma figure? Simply 25.1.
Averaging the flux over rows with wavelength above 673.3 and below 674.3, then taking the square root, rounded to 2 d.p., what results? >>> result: 2.99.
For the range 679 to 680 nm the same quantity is 2.89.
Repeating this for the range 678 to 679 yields 2.90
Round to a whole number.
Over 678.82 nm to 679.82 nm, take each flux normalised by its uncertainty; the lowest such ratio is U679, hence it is 32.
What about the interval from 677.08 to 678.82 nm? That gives 53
